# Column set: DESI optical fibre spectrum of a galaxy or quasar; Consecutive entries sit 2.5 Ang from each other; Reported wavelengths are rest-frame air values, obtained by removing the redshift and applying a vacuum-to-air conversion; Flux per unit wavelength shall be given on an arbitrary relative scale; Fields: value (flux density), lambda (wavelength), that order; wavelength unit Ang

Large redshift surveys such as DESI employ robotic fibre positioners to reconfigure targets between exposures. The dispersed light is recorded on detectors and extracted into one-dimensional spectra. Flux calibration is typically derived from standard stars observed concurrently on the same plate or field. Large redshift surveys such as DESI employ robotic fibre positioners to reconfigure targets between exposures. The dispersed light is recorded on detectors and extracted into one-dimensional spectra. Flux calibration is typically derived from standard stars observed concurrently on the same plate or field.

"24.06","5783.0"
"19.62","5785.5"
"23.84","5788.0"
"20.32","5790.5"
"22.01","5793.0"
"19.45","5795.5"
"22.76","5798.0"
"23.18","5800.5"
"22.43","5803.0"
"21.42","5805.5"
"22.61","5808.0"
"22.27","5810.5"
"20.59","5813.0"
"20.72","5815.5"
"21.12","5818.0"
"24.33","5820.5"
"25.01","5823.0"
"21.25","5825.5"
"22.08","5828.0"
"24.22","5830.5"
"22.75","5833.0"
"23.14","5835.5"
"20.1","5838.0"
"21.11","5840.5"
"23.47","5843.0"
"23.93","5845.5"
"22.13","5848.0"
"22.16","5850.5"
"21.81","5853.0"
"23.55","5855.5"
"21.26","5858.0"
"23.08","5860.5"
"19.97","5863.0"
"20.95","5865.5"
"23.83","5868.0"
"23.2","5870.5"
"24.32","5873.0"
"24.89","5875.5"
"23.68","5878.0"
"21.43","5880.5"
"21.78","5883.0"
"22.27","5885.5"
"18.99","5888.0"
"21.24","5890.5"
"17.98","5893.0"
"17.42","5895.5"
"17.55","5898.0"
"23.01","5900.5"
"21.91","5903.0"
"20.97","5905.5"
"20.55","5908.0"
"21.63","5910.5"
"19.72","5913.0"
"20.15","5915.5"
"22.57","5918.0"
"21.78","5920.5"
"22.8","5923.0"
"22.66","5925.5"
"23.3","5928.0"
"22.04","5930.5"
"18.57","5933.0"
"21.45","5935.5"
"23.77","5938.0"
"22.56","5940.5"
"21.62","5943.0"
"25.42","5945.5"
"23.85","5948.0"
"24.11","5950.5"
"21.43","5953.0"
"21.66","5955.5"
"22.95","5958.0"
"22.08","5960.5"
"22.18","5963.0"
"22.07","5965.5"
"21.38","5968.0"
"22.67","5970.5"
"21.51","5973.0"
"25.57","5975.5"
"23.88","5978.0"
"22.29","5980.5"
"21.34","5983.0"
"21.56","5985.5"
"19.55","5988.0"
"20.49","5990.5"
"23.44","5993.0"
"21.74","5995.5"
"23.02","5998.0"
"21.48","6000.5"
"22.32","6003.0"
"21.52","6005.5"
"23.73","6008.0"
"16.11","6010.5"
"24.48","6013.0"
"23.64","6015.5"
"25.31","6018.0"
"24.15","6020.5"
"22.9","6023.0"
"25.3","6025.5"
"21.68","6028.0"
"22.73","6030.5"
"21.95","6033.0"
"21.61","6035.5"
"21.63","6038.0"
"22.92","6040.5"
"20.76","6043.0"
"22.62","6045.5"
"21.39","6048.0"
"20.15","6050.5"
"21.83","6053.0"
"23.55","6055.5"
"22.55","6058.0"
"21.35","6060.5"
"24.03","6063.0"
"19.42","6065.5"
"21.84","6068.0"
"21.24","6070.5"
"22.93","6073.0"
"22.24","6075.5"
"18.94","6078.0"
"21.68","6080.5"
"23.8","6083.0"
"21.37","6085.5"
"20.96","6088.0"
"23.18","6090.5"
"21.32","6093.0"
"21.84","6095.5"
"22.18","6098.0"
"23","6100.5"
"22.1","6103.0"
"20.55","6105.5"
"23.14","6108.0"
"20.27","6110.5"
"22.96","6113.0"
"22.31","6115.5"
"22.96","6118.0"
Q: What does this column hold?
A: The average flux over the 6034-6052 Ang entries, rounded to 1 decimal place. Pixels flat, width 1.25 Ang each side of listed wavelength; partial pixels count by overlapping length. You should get 21.6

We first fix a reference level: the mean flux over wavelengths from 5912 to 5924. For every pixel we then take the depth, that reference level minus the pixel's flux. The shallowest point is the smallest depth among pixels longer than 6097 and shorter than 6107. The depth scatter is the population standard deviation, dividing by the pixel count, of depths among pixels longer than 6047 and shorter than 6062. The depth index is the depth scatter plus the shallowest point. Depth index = -0.5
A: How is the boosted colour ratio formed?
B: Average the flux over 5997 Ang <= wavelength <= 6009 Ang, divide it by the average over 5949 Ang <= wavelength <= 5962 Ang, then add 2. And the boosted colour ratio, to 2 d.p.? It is 3.00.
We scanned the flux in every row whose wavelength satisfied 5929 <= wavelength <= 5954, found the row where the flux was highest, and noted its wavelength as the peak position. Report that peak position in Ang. 5945.5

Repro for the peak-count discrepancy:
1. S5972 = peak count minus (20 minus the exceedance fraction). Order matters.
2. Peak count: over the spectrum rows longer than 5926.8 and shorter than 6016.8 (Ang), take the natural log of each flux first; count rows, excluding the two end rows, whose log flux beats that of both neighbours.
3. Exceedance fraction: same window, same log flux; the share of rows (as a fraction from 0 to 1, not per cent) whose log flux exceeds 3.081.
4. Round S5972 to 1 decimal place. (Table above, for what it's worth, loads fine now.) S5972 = -6.4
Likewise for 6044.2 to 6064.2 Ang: -18.4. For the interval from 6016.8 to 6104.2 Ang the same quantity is -8.4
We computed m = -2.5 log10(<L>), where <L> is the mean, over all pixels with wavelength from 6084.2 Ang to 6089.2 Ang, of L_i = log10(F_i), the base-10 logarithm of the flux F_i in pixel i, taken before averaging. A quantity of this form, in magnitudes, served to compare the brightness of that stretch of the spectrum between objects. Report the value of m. -0.306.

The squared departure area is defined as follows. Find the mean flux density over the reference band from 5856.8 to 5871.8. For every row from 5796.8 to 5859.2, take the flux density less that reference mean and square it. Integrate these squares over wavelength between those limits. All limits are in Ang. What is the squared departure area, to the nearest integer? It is 104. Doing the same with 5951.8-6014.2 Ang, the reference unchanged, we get 188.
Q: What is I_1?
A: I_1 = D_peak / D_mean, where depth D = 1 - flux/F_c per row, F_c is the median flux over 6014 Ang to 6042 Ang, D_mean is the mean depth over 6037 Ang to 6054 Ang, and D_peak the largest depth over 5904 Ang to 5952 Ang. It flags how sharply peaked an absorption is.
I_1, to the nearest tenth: 3.4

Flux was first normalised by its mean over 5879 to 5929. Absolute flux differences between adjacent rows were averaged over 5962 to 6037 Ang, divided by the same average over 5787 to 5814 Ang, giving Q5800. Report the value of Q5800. 1.15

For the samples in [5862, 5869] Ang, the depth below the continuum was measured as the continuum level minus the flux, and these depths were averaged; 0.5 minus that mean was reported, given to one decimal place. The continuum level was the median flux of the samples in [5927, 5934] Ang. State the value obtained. 0.0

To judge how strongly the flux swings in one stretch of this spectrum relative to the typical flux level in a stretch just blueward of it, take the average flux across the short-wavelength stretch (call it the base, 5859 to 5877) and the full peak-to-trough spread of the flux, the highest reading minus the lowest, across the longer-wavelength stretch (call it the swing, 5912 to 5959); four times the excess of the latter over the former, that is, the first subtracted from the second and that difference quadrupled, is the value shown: -64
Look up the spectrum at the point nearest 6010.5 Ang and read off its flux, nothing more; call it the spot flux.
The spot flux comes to 16.11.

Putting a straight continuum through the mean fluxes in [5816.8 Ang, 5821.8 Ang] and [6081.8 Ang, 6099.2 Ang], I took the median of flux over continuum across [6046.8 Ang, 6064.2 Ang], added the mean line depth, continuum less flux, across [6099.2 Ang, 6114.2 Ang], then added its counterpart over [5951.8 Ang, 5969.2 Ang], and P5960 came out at 1.5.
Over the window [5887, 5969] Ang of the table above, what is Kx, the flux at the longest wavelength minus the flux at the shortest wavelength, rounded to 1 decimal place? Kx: 2.4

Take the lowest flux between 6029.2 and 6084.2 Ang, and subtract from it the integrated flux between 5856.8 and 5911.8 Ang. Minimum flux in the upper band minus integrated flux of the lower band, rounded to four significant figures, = -1161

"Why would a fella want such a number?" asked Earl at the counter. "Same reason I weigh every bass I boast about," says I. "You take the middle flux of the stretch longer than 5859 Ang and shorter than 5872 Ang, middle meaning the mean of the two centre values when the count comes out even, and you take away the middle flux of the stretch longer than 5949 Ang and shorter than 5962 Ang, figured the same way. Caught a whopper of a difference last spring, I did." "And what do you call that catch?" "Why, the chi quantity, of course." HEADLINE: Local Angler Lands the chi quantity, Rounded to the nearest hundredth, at 1.00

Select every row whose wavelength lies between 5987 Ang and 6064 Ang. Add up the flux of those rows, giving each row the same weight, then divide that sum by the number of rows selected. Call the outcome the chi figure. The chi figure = 22.3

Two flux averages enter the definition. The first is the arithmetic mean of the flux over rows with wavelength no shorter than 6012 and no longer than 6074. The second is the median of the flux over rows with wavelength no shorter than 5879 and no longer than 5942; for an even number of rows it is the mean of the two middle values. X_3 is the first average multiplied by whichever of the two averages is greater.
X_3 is 505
